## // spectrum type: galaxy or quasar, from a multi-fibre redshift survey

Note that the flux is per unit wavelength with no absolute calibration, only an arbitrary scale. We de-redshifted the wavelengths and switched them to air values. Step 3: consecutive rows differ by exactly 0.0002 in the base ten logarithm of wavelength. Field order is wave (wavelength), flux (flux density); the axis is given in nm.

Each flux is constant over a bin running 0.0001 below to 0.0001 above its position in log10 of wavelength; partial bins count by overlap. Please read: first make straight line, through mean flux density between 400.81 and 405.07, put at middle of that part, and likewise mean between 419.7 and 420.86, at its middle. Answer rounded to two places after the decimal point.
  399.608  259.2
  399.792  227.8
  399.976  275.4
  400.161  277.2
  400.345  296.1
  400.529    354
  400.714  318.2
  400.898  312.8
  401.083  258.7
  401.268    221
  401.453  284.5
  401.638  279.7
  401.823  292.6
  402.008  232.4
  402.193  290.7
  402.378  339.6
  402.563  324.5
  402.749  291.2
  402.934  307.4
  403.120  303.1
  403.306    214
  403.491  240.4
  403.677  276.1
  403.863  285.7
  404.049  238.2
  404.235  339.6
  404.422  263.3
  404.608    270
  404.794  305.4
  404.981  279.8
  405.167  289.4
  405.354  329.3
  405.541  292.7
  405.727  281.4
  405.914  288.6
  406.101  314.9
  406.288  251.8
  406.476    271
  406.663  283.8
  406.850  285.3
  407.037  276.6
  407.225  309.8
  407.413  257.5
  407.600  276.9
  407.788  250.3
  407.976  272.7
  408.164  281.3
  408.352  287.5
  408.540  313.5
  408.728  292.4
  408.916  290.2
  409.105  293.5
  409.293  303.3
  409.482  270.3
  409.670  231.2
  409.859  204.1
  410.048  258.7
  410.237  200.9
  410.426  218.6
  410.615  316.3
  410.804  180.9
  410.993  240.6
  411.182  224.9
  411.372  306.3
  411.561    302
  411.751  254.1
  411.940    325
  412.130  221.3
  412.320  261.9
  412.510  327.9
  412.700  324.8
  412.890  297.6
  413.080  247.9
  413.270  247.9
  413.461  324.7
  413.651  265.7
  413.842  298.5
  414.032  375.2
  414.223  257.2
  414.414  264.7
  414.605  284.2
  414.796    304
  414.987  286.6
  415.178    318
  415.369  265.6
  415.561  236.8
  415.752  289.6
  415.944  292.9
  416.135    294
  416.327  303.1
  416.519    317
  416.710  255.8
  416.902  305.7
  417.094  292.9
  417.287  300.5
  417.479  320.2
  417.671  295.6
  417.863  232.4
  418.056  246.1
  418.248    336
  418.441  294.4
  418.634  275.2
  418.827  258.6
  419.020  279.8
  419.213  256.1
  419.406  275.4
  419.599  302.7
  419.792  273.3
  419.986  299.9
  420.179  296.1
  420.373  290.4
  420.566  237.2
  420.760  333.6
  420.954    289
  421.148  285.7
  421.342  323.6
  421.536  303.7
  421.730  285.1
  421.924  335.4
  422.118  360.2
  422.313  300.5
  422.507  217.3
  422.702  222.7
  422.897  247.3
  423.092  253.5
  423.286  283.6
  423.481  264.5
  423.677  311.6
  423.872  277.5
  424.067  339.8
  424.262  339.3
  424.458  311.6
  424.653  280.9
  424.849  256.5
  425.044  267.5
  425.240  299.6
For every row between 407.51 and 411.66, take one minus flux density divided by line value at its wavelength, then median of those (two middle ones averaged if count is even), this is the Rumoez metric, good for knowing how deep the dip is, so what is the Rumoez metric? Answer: 0.03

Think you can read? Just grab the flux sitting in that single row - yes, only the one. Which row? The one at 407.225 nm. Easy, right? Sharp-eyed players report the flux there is 309.8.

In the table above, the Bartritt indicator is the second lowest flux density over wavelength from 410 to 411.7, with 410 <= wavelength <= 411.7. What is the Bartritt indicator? 200.9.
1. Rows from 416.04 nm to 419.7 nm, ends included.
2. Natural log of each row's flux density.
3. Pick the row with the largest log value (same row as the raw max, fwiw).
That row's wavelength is 418.248 nm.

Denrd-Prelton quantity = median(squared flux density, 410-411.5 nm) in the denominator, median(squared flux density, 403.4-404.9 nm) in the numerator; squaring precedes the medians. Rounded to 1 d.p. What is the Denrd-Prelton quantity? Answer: 1.4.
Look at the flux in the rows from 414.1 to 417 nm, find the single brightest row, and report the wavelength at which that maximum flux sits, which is 415.178 nm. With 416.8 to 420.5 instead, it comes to 418.248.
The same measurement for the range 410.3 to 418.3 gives 414.032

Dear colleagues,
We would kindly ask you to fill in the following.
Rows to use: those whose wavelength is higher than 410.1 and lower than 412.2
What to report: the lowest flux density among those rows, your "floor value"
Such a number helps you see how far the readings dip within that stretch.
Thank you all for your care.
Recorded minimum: 180.9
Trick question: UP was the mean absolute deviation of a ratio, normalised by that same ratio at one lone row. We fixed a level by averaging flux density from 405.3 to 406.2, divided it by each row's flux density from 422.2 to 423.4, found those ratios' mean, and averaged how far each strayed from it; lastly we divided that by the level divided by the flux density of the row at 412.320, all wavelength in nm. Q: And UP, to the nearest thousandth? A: 0.102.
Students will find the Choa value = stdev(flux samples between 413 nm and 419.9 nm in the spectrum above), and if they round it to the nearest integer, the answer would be 30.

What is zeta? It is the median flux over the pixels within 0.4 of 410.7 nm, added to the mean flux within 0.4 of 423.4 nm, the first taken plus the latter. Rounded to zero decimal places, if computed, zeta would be 508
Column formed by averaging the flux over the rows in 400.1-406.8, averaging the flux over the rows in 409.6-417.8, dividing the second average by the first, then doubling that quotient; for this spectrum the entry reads 1.94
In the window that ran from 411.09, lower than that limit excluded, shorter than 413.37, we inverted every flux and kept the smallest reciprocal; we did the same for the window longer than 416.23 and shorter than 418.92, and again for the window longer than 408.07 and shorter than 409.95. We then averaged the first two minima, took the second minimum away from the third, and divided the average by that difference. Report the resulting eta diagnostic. 14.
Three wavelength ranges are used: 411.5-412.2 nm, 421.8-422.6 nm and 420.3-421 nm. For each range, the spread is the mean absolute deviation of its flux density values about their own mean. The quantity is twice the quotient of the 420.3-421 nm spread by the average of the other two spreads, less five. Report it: -3.8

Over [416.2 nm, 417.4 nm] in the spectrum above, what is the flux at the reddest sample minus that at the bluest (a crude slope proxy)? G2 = -3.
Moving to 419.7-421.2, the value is 12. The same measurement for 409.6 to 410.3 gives -30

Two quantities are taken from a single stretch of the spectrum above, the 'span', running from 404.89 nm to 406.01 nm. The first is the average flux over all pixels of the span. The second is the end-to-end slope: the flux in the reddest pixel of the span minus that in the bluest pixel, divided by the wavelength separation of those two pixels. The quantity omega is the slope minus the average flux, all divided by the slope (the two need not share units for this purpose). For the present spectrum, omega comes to -30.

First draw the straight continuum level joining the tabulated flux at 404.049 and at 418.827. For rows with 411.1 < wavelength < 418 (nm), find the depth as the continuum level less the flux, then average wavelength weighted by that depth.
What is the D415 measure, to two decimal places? 414.53 nm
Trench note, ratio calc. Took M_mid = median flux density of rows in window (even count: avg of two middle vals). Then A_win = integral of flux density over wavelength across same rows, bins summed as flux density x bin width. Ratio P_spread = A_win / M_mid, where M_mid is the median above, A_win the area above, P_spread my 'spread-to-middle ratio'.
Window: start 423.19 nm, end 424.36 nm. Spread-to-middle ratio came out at 1.19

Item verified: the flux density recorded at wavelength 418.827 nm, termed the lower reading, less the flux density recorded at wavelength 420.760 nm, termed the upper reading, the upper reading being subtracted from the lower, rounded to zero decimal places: -75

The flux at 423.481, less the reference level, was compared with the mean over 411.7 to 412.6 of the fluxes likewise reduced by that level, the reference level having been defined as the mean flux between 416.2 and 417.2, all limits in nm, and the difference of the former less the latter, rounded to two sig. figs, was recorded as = -14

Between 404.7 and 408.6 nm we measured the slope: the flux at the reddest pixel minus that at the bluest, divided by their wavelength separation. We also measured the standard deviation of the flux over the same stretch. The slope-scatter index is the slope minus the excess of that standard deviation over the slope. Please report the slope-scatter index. -16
